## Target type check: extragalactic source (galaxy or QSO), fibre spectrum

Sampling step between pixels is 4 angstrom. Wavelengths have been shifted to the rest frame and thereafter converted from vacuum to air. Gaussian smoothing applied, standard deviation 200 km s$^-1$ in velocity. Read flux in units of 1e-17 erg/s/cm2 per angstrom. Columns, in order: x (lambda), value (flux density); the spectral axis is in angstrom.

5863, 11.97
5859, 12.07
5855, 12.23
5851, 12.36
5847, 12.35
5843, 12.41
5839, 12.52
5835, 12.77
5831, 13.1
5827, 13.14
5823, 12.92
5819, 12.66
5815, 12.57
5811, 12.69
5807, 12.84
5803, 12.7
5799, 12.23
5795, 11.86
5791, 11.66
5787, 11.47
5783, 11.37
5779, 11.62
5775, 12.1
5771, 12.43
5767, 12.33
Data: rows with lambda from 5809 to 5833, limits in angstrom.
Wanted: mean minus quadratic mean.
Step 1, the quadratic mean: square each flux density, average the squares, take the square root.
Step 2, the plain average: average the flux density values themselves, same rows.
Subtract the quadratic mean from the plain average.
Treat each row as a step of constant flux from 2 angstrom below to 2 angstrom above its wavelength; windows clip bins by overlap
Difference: -0.0019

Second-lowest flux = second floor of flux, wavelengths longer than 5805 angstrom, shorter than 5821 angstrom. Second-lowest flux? 12.66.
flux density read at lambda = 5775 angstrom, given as 12.1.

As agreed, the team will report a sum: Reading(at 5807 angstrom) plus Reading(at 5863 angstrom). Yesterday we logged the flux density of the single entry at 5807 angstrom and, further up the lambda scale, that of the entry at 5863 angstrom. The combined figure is 24.8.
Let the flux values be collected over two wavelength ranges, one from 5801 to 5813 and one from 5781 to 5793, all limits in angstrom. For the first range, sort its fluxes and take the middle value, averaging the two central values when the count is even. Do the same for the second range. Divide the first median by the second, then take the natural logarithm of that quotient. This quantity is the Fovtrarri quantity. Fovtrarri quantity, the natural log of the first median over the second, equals 0.10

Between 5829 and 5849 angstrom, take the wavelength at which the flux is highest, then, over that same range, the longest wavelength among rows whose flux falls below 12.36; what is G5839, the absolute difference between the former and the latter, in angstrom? 16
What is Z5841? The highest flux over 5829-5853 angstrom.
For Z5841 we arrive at 13.1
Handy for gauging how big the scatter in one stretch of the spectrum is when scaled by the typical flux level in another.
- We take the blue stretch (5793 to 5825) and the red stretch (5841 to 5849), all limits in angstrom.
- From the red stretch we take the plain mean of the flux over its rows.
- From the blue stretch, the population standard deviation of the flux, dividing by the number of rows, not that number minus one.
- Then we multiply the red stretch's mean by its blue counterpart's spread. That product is 4.0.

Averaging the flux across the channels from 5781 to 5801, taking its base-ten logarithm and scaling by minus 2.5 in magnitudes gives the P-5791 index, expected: -2.67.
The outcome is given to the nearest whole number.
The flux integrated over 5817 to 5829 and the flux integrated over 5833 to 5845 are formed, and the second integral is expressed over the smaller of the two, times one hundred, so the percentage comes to 100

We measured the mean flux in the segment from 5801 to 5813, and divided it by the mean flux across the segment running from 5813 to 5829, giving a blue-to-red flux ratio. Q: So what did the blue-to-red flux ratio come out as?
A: 0.99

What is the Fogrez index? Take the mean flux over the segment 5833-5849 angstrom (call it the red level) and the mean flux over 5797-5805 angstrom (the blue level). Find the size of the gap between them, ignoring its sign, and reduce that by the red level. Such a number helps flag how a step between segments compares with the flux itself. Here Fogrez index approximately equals -12.5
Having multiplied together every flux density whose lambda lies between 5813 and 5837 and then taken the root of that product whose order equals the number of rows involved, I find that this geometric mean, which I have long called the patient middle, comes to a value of 12.9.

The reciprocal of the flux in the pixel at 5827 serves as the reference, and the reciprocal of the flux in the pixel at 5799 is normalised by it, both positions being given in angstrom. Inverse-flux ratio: 1.07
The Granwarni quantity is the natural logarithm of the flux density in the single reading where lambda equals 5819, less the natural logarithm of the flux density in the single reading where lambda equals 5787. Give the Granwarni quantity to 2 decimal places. 0.10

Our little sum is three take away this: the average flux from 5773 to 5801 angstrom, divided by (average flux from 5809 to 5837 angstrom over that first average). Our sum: -7.8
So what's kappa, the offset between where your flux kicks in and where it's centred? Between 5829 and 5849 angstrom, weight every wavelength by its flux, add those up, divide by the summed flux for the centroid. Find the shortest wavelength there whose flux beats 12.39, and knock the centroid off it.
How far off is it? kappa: -7.9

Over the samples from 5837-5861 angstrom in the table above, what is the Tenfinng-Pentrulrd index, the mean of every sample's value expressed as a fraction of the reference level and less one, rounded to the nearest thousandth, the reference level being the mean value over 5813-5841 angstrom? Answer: -0.038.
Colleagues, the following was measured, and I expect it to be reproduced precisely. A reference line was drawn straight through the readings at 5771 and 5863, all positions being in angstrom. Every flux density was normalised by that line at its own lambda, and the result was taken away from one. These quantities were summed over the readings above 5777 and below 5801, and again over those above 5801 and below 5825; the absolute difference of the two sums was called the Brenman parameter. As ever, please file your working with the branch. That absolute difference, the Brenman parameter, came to 0.56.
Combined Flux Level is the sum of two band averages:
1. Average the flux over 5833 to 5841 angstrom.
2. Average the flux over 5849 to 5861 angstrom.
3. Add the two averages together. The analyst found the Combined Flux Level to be 24.9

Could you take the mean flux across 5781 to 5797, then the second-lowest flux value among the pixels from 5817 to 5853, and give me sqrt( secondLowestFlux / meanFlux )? 1.03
